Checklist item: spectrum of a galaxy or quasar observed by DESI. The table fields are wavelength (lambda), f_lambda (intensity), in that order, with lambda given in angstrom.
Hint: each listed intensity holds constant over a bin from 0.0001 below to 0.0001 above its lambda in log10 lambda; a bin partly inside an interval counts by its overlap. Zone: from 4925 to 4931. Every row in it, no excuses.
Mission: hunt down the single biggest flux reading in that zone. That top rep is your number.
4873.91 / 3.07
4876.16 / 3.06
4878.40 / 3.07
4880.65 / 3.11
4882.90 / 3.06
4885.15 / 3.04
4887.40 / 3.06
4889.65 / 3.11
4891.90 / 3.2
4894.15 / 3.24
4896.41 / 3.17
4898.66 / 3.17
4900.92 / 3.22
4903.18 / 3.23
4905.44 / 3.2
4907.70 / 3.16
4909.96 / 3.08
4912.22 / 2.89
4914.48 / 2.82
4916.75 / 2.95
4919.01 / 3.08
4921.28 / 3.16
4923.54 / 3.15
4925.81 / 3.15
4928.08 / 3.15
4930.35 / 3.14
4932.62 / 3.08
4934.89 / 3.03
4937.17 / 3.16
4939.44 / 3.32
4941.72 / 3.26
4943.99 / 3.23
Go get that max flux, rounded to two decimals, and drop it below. 3.15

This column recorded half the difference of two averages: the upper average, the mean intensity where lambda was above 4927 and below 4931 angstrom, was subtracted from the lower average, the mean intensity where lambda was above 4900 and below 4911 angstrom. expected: 0.016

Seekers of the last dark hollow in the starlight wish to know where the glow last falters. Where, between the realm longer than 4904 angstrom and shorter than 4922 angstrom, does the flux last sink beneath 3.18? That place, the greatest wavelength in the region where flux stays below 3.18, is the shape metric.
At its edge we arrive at 4921.28 angstrom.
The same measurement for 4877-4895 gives 4889.65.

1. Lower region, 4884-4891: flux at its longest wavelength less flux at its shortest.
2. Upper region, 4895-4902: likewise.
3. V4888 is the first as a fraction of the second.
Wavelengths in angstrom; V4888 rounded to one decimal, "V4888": 1.4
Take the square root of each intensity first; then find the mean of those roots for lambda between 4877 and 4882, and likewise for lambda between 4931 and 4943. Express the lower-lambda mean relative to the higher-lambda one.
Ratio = 0.987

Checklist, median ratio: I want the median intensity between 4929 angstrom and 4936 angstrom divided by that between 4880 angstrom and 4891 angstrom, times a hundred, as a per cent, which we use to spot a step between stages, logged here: 101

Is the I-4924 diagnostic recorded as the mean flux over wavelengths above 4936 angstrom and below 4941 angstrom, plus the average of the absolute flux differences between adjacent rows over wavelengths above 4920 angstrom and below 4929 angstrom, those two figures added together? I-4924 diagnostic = 3.24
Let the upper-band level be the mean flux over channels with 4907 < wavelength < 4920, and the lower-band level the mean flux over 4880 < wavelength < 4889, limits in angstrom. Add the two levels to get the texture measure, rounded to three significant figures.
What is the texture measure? 6.06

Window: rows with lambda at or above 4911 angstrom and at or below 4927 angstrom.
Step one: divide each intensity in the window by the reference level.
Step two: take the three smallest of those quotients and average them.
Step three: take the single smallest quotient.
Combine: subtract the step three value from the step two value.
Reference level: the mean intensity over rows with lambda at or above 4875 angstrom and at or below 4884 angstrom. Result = 0.022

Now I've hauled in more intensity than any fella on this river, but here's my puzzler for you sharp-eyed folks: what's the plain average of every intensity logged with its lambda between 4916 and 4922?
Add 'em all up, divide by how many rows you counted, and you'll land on 3.06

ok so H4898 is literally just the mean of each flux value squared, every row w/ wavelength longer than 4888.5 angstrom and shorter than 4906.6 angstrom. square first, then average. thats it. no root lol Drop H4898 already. 10.2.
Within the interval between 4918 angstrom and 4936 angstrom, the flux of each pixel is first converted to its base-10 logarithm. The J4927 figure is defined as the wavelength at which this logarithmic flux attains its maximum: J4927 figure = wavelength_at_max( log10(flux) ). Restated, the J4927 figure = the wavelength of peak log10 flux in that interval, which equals 4921.28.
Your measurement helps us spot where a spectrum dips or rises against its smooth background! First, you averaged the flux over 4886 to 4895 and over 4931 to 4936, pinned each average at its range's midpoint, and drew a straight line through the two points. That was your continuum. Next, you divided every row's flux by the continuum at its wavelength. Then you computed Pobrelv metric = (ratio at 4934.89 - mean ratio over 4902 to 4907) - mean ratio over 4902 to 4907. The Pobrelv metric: -1.07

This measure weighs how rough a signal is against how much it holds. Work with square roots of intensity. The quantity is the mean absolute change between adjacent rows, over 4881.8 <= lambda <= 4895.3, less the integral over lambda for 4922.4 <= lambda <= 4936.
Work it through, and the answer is -24.0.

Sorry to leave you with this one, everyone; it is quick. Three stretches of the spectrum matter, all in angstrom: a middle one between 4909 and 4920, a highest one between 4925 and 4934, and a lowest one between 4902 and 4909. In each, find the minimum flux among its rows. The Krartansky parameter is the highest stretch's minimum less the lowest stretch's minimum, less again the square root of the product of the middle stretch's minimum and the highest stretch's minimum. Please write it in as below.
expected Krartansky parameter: -3.03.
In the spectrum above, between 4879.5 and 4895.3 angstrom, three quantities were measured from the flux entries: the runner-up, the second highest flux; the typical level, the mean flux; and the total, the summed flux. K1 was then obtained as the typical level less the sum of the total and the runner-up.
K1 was -21.9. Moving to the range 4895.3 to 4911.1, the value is -22.3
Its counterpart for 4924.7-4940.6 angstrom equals -22.0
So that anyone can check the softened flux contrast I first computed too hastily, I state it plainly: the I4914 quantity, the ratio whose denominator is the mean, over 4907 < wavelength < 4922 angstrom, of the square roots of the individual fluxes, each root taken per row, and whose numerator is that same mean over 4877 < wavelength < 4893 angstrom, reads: 1.01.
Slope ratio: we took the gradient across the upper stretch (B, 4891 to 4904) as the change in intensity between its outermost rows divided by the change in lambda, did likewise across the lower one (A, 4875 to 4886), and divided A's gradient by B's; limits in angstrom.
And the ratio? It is -1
